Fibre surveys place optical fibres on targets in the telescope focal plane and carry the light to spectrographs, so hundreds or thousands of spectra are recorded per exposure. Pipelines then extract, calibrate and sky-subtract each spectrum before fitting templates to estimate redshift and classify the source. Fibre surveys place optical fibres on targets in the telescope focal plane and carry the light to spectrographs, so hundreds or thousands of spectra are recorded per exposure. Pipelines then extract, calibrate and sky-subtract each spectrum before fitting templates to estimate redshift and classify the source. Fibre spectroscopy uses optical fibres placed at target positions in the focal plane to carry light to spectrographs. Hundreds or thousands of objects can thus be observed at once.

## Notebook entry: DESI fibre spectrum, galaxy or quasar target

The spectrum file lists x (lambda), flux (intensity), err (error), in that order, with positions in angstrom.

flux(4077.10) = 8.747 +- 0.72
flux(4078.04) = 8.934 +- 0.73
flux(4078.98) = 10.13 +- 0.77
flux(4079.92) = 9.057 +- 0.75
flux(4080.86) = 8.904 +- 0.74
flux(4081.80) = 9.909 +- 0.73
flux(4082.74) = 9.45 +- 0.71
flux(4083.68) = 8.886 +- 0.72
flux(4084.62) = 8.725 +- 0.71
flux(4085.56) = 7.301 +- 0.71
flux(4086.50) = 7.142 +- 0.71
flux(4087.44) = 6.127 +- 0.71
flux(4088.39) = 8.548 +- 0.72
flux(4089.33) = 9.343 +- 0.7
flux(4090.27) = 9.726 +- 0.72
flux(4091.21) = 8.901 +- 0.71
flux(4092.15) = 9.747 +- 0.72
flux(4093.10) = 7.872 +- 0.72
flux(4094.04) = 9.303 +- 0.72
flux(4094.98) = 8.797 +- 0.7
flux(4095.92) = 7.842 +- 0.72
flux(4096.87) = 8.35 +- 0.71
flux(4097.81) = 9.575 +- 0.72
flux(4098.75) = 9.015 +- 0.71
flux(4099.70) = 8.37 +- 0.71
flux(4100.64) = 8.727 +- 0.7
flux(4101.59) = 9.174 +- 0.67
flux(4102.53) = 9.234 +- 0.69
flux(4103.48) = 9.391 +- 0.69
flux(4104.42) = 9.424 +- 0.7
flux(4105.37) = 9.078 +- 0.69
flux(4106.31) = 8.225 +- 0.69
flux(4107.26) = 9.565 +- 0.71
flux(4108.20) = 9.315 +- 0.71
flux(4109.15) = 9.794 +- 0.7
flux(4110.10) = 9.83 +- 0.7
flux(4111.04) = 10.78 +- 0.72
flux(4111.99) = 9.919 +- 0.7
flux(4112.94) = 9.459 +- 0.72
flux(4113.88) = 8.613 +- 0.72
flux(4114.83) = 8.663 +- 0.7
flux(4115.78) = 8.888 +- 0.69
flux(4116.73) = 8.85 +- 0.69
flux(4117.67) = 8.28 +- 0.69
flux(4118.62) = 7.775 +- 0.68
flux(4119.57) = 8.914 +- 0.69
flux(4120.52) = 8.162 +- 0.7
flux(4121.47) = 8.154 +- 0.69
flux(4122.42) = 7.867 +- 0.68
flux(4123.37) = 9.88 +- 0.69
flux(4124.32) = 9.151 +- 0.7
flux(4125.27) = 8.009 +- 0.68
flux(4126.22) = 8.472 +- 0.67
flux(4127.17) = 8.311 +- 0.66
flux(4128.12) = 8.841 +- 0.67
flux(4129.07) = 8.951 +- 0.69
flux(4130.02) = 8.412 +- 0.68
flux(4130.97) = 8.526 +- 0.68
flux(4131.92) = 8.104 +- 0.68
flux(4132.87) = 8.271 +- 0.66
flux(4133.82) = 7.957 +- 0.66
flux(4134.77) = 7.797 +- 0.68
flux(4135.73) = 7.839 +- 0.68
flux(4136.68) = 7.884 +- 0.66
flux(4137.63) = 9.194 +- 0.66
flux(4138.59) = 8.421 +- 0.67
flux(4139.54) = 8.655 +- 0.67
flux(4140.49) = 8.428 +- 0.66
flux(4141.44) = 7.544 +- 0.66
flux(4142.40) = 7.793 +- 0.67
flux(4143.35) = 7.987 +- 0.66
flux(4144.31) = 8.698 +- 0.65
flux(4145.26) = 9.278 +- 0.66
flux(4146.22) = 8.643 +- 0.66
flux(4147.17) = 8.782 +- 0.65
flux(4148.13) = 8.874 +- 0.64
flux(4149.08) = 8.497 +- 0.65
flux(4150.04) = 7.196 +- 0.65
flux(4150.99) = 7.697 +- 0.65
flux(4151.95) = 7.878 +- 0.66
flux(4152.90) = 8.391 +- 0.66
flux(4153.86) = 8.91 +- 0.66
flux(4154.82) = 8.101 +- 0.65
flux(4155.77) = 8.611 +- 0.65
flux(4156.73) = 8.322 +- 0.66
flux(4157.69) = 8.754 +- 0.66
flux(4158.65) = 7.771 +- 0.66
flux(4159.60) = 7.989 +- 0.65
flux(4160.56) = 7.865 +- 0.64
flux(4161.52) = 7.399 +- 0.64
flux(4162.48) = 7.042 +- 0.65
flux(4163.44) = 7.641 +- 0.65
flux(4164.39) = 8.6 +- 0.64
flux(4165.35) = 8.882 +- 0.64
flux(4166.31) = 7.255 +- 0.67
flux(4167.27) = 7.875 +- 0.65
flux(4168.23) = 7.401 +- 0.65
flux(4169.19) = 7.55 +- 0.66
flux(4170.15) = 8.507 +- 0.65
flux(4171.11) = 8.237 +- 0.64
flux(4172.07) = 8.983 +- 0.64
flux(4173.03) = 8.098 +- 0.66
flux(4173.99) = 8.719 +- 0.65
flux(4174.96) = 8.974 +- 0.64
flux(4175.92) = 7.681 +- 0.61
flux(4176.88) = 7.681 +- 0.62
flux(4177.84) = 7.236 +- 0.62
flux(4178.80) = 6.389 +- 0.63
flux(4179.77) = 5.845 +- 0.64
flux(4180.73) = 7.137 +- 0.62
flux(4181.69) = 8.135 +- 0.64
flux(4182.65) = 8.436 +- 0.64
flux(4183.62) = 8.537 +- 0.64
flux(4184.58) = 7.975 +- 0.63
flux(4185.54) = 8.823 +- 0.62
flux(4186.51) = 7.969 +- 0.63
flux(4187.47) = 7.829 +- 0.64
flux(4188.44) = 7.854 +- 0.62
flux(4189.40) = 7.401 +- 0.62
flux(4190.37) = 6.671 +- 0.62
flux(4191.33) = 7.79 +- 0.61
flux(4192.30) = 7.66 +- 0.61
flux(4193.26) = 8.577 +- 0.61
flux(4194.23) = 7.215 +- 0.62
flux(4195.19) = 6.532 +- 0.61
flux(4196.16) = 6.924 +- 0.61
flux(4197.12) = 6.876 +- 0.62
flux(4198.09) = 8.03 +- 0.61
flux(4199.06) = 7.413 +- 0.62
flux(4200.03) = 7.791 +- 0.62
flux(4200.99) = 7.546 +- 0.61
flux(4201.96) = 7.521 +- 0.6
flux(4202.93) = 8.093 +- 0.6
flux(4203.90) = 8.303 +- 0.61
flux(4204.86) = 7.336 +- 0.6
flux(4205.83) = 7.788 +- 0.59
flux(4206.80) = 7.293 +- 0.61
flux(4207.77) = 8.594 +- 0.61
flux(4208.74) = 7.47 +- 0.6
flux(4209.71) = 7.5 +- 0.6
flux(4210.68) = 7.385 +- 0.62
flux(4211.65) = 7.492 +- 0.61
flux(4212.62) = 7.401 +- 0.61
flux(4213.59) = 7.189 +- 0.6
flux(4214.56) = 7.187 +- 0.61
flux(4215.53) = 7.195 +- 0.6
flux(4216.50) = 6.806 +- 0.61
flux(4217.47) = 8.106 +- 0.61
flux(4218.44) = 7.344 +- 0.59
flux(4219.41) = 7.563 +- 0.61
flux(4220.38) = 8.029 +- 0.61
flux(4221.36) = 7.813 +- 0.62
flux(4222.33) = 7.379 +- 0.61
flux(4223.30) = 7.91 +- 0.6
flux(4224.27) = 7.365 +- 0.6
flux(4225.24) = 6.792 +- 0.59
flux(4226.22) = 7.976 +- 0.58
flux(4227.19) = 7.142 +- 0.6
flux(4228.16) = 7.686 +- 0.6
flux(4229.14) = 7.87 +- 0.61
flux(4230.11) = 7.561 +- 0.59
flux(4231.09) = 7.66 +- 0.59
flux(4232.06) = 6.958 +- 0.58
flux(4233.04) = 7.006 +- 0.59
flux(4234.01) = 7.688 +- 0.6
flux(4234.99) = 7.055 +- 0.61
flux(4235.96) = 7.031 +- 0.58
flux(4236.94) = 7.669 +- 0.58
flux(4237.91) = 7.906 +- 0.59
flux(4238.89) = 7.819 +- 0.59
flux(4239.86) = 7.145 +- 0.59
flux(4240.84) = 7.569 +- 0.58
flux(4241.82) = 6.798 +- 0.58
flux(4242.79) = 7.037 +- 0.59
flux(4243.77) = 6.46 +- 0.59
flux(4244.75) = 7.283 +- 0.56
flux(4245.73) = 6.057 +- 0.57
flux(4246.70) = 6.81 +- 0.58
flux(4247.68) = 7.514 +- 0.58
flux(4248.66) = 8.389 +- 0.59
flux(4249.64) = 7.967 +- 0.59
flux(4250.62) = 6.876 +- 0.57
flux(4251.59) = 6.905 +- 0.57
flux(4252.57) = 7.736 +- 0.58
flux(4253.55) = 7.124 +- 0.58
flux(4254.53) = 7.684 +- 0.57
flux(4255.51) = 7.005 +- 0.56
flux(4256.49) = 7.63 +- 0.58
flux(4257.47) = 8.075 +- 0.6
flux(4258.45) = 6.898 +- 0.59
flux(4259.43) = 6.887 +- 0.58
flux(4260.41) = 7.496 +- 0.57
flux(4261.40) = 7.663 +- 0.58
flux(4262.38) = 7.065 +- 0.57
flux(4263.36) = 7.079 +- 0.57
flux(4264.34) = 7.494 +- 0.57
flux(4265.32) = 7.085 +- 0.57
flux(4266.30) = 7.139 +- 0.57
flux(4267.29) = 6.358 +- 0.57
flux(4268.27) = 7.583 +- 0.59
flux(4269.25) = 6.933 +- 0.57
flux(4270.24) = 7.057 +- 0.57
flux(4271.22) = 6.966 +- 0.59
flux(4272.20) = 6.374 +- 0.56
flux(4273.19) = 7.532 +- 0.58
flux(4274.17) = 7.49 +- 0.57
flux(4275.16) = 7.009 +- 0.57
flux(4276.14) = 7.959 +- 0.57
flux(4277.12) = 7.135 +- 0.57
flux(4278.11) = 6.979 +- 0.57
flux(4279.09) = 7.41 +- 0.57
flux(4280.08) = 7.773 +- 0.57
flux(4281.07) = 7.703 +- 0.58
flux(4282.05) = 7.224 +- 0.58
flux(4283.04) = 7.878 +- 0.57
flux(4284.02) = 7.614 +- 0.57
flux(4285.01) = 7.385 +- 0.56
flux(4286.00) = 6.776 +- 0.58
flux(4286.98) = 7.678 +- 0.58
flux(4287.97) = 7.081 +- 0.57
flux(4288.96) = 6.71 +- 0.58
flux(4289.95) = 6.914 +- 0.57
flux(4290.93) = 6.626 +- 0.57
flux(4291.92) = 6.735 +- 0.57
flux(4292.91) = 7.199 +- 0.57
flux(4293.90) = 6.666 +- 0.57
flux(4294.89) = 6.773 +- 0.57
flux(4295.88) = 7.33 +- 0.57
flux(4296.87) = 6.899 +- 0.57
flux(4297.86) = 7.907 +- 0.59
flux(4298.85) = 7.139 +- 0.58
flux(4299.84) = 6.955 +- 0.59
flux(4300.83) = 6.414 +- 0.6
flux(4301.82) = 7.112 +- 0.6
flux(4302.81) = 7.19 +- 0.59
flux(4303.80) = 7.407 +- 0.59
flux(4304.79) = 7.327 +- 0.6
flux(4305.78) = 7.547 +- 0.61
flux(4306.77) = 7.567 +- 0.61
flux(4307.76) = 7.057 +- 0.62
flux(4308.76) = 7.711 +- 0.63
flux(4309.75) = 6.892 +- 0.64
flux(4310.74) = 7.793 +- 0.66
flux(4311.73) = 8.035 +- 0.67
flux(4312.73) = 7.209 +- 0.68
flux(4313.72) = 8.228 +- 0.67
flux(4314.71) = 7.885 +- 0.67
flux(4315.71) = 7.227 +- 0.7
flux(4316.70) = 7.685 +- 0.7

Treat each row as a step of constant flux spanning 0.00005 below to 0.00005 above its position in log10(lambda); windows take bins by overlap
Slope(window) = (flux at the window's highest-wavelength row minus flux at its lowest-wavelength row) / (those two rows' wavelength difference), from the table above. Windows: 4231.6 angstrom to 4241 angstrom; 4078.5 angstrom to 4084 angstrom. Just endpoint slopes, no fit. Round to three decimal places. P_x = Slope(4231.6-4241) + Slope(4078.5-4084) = -0.195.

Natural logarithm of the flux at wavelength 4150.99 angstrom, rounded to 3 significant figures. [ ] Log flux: 2.04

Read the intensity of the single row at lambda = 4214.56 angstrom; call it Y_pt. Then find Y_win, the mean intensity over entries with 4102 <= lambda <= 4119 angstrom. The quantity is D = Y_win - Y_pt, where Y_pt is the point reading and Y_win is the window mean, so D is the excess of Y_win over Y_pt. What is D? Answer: 2.0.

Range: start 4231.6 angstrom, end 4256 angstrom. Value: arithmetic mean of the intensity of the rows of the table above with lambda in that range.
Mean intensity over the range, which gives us 7.3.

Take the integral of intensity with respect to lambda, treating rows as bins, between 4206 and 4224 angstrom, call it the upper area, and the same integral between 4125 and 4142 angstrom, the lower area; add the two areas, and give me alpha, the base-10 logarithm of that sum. 2.44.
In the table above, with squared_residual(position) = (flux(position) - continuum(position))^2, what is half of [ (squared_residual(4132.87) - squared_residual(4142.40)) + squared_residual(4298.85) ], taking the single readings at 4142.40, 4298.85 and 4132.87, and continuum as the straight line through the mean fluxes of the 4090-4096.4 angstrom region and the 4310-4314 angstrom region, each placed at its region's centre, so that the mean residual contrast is 0.0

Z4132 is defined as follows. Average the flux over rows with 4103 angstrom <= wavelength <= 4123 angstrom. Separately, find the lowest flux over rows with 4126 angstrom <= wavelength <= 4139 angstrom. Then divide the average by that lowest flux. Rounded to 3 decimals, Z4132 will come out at 1.154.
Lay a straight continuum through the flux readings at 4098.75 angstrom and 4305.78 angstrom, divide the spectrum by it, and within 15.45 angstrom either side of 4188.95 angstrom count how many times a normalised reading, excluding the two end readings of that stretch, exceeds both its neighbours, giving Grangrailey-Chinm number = 10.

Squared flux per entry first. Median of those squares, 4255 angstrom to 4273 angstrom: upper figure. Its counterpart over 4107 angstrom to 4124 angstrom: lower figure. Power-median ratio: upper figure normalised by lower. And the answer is 0.631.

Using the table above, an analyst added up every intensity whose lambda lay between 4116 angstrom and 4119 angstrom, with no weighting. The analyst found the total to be 25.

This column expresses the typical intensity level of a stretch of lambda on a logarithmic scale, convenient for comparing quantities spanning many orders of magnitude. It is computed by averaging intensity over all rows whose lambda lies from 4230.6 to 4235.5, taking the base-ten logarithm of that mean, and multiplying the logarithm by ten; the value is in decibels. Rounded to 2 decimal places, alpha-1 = 8.62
